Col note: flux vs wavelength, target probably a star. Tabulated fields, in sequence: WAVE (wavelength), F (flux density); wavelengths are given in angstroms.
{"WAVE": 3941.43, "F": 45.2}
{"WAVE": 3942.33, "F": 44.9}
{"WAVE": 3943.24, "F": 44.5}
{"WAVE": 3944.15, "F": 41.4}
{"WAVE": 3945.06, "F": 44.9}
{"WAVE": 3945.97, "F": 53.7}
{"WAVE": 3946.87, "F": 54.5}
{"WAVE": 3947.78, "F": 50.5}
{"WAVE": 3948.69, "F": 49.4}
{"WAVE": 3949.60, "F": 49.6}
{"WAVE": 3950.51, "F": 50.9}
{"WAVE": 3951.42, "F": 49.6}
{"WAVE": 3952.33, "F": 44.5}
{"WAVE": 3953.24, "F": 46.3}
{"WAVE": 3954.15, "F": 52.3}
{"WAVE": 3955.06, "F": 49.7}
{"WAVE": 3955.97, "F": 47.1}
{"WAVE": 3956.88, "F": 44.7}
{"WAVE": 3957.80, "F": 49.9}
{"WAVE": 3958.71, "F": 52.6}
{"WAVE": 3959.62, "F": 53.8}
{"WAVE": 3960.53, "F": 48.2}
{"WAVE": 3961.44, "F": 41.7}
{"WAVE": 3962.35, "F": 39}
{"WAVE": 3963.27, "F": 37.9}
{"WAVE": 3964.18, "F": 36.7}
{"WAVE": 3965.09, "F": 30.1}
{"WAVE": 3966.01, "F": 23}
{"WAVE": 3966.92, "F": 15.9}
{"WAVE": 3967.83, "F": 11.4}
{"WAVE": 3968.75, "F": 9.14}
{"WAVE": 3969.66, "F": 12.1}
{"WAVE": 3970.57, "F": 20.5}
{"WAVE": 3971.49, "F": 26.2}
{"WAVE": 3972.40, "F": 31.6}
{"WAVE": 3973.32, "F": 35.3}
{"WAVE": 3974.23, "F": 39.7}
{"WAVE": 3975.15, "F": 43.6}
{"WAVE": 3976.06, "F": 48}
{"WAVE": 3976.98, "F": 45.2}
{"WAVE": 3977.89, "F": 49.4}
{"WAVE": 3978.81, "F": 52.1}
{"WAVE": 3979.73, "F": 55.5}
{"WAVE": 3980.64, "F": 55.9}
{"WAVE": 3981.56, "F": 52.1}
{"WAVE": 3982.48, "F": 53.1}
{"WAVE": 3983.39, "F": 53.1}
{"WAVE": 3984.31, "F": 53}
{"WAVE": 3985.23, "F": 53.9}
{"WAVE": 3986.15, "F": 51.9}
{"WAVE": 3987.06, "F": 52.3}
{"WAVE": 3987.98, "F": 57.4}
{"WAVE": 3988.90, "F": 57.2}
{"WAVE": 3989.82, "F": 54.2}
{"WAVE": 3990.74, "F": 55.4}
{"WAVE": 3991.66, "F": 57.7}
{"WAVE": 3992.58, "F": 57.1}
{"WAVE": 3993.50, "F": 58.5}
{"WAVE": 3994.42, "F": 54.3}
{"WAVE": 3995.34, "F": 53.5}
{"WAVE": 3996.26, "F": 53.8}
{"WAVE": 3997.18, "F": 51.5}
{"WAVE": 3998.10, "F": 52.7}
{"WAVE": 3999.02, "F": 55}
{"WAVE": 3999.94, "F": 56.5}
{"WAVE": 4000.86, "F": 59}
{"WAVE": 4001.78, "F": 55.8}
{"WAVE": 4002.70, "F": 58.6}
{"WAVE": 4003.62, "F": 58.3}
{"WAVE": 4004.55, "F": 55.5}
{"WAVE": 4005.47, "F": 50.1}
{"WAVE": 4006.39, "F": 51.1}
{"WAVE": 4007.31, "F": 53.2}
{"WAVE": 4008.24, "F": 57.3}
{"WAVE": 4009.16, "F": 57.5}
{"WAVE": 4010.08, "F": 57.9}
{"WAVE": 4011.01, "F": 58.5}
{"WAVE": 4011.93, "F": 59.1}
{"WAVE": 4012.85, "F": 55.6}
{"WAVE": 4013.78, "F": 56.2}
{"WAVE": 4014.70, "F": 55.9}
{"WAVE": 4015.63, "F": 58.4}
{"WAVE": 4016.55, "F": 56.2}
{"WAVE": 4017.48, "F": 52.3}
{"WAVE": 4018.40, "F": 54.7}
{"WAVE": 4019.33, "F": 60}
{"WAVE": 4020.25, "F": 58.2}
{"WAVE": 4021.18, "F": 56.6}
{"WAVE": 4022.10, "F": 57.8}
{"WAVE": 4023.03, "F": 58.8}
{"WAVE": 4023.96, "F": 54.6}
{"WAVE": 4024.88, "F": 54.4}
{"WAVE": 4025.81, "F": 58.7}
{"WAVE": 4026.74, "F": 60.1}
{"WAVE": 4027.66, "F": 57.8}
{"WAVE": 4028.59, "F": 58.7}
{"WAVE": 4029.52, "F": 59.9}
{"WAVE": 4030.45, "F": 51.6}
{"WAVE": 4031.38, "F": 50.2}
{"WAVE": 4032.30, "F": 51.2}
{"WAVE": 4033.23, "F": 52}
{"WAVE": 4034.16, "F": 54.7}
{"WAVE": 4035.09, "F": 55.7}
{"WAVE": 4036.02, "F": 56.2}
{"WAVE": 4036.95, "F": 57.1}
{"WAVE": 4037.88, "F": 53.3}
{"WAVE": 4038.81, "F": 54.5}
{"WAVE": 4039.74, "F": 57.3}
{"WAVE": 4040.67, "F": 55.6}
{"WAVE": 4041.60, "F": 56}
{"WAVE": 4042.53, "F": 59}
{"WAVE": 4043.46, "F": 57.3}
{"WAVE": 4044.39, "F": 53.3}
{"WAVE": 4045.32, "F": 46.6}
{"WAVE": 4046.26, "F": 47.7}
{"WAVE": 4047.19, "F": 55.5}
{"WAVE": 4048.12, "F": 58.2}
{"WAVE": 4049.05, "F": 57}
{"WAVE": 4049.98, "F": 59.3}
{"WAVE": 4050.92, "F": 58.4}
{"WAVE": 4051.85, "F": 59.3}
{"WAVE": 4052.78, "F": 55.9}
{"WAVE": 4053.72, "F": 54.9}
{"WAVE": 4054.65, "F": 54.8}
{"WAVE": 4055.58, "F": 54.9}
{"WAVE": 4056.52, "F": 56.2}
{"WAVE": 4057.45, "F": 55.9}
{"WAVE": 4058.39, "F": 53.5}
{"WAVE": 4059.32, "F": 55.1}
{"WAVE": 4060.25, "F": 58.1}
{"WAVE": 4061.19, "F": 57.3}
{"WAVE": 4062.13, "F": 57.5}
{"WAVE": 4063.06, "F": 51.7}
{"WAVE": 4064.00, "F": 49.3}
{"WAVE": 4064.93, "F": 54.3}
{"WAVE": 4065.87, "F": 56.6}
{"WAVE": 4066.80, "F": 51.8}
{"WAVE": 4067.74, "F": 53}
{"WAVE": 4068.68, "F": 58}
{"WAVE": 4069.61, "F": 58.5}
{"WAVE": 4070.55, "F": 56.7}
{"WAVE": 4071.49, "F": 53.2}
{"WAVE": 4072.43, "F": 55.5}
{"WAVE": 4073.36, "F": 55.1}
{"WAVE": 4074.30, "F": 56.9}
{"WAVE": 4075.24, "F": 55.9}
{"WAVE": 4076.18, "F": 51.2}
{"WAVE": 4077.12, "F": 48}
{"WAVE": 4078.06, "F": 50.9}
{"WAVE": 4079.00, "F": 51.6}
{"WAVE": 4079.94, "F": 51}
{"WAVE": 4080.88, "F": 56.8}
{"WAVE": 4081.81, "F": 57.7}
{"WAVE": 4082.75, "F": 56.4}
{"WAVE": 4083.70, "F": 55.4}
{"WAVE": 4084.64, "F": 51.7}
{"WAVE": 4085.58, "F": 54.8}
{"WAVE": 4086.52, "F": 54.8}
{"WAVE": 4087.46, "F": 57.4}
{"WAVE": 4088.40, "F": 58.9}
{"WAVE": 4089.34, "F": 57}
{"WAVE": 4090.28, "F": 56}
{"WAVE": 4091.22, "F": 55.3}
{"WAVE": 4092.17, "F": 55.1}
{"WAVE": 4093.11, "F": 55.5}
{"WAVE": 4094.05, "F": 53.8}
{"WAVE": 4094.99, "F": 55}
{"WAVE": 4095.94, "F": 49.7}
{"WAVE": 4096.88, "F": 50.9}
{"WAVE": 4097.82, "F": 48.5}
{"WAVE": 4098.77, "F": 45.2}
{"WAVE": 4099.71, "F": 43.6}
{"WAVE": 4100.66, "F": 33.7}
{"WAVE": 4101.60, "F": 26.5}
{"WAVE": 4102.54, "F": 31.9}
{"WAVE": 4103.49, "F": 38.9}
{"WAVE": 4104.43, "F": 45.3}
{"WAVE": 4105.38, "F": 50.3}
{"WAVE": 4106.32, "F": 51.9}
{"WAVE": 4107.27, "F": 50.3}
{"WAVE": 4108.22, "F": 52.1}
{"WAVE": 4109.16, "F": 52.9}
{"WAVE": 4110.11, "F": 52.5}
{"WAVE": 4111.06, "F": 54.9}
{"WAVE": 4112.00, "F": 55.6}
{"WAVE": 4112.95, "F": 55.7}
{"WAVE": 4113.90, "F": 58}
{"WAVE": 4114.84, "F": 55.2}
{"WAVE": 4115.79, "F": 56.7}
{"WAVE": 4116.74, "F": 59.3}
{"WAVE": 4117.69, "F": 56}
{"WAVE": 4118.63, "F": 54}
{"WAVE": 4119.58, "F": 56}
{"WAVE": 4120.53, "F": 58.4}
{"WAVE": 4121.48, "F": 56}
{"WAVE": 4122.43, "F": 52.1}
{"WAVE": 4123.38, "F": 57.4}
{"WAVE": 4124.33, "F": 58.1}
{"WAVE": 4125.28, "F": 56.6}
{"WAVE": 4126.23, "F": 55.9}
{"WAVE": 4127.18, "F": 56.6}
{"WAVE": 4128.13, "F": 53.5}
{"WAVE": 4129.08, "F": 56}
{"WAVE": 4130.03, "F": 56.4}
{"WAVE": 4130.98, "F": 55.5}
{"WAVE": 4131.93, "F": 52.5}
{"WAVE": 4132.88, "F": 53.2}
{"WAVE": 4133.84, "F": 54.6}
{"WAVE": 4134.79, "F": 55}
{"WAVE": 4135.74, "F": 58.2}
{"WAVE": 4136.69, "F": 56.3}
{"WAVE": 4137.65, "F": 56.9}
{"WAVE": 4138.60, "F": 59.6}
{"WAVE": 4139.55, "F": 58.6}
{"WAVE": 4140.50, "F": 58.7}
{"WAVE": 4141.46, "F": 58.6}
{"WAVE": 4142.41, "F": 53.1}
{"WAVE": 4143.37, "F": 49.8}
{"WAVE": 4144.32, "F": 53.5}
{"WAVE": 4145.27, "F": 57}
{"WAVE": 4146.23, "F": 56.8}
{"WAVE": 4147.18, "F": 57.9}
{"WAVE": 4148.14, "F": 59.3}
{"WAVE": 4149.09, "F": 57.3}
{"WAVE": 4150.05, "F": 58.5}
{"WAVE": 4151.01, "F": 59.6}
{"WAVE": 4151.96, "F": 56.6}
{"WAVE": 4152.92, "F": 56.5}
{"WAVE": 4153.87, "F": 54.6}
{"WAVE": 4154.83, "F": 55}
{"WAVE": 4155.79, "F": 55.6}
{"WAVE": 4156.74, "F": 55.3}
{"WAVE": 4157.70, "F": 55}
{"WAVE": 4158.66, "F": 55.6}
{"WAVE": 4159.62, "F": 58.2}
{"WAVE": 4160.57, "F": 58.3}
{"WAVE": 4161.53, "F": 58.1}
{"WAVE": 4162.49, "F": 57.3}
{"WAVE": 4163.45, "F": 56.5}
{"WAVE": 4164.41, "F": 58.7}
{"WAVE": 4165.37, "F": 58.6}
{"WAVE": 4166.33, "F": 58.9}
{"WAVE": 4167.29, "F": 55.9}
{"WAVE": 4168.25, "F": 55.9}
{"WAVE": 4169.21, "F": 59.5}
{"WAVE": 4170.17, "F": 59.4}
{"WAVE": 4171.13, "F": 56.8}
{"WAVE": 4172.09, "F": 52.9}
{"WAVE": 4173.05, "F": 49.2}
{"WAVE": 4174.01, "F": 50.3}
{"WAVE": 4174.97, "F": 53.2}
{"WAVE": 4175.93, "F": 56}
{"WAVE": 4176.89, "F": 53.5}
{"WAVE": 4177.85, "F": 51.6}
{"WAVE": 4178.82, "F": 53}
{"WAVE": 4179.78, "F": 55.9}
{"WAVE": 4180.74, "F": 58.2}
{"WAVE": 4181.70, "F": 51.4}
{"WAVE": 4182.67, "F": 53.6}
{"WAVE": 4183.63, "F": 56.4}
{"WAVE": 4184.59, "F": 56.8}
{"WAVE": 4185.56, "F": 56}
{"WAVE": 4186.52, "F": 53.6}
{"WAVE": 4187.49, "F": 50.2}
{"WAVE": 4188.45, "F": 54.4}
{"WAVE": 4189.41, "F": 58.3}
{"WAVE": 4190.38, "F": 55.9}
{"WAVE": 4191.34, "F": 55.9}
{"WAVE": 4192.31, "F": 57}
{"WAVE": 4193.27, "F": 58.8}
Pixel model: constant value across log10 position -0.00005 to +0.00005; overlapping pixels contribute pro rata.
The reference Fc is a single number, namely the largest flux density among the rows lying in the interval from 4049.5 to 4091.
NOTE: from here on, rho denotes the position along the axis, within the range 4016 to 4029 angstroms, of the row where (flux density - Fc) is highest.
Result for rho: 4026.74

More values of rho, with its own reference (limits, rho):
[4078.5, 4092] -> 4088.40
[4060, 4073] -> 4069.61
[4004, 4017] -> 4011.93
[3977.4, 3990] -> 3987.98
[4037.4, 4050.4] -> 4049.98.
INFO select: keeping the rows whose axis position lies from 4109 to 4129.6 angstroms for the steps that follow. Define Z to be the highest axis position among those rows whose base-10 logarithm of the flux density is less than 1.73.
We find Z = 4128.13 angstroms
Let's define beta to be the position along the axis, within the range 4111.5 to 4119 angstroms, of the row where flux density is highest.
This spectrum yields 4116.74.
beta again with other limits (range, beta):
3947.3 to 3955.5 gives 3954.15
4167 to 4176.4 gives 4169.21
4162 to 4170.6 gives 4169.21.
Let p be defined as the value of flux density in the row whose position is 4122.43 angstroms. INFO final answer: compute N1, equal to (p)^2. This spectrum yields 2714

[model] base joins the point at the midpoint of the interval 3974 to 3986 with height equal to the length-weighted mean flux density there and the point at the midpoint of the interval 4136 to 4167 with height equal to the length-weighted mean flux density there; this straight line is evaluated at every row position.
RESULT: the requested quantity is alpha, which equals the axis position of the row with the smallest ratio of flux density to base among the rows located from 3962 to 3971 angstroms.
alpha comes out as 3968.75 angstroms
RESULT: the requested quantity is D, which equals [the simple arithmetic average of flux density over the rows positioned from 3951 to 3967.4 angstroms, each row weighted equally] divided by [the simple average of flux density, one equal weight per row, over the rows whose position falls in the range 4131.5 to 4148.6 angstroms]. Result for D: 0.76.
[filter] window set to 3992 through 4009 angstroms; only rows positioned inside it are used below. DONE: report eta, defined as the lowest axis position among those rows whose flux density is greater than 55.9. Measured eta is 3992.58 angstroms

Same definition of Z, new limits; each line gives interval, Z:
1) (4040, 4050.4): 4046.26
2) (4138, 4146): 4144.32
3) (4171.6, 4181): 4178.82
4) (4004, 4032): 4031.38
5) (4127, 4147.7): 4144.32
